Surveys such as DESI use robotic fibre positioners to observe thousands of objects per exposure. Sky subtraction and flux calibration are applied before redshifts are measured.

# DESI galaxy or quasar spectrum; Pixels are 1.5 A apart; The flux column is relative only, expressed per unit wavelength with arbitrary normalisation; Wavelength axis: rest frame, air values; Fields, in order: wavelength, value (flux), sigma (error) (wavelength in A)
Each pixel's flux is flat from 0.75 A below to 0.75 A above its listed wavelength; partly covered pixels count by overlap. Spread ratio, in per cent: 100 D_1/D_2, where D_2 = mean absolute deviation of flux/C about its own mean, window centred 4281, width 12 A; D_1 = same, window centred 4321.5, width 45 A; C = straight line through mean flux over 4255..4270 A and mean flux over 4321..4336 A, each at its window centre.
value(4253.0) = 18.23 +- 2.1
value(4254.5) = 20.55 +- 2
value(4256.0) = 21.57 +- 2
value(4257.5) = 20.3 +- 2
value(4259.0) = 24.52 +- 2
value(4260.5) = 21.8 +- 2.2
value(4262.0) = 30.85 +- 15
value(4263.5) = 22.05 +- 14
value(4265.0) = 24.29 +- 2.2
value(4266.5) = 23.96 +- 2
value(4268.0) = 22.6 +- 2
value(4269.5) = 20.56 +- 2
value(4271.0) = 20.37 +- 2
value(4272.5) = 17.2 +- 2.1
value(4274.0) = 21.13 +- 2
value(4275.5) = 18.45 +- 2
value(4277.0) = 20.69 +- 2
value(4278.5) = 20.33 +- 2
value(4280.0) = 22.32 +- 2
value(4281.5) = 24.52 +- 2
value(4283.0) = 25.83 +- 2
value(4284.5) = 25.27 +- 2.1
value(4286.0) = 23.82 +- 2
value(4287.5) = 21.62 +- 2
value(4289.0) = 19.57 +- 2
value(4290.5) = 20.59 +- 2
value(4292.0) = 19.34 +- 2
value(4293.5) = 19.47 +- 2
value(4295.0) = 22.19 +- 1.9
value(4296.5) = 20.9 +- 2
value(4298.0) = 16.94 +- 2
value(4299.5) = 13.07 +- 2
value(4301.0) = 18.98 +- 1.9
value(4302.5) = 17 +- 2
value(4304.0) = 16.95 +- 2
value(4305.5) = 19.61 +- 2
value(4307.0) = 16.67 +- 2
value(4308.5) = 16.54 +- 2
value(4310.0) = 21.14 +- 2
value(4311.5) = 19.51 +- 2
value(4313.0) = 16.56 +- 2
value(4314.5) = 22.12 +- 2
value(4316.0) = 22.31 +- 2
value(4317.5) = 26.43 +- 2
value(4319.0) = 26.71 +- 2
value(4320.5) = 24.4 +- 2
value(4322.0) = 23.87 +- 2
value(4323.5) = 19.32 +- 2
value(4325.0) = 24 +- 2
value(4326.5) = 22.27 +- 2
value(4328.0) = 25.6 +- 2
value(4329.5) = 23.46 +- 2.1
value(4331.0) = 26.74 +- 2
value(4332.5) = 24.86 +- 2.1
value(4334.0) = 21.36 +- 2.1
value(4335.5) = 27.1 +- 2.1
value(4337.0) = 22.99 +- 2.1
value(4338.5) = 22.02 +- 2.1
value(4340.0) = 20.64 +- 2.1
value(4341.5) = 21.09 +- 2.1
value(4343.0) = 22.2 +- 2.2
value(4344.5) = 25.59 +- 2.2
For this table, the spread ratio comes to 127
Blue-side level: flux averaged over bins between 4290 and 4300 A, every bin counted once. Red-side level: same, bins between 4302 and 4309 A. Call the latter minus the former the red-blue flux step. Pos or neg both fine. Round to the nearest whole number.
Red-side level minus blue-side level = -2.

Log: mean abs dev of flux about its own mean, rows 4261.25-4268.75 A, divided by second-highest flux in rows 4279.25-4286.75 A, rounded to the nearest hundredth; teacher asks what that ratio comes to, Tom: 0.10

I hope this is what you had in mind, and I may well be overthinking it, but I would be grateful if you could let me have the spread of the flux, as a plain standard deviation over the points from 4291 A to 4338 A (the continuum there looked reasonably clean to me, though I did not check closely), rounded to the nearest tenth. 3.6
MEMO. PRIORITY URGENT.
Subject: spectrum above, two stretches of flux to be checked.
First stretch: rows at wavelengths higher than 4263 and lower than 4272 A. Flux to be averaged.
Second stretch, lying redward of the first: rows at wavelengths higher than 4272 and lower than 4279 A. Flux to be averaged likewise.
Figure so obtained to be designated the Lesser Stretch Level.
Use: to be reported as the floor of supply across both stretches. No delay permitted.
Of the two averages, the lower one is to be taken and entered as 19.6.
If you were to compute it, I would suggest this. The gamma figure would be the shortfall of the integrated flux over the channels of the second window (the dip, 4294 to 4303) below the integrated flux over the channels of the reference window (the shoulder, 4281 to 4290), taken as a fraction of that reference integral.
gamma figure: 0.22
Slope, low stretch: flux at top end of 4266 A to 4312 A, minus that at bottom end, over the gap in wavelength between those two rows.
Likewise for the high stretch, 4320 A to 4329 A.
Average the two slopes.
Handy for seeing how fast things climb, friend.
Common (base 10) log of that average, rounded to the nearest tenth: -1.5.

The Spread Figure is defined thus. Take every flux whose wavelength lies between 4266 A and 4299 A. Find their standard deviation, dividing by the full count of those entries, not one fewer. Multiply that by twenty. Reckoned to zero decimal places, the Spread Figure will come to 47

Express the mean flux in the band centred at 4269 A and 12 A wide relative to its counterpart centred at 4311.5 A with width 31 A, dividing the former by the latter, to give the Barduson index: 1.06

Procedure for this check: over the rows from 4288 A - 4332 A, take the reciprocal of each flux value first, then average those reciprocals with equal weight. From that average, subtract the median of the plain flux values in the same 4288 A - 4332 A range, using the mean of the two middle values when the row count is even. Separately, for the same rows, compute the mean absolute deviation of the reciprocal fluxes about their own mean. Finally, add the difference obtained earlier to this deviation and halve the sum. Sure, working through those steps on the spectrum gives -10.3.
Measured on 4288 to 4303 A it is -9.7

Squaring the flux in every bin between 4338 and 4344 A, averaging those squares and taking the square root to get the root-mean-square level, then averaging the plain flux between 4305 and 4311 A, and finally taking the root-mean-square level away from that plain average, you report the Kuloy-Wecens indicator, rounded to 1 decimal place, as -3.0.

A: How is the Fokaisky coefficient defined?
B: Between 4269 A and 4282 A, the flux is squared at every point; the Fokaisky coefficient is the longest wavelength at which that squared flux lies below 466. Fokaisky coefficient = 4278.5 A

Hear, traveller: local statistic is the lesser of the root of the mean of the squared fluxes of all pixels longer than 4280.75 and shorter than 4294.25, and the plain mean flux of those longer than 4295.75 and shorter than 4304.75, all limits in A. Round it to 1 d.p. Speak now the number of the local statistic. 17.3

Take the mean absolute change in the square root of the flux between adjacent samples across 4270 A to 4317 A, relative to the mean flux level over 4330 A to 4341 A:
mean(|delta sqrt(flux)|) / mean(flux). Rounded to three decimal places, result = 0.011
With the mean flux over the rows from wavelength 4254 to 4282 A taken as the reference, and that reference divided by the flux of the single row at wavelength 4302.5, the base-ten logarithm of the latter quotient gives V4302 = 0.11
